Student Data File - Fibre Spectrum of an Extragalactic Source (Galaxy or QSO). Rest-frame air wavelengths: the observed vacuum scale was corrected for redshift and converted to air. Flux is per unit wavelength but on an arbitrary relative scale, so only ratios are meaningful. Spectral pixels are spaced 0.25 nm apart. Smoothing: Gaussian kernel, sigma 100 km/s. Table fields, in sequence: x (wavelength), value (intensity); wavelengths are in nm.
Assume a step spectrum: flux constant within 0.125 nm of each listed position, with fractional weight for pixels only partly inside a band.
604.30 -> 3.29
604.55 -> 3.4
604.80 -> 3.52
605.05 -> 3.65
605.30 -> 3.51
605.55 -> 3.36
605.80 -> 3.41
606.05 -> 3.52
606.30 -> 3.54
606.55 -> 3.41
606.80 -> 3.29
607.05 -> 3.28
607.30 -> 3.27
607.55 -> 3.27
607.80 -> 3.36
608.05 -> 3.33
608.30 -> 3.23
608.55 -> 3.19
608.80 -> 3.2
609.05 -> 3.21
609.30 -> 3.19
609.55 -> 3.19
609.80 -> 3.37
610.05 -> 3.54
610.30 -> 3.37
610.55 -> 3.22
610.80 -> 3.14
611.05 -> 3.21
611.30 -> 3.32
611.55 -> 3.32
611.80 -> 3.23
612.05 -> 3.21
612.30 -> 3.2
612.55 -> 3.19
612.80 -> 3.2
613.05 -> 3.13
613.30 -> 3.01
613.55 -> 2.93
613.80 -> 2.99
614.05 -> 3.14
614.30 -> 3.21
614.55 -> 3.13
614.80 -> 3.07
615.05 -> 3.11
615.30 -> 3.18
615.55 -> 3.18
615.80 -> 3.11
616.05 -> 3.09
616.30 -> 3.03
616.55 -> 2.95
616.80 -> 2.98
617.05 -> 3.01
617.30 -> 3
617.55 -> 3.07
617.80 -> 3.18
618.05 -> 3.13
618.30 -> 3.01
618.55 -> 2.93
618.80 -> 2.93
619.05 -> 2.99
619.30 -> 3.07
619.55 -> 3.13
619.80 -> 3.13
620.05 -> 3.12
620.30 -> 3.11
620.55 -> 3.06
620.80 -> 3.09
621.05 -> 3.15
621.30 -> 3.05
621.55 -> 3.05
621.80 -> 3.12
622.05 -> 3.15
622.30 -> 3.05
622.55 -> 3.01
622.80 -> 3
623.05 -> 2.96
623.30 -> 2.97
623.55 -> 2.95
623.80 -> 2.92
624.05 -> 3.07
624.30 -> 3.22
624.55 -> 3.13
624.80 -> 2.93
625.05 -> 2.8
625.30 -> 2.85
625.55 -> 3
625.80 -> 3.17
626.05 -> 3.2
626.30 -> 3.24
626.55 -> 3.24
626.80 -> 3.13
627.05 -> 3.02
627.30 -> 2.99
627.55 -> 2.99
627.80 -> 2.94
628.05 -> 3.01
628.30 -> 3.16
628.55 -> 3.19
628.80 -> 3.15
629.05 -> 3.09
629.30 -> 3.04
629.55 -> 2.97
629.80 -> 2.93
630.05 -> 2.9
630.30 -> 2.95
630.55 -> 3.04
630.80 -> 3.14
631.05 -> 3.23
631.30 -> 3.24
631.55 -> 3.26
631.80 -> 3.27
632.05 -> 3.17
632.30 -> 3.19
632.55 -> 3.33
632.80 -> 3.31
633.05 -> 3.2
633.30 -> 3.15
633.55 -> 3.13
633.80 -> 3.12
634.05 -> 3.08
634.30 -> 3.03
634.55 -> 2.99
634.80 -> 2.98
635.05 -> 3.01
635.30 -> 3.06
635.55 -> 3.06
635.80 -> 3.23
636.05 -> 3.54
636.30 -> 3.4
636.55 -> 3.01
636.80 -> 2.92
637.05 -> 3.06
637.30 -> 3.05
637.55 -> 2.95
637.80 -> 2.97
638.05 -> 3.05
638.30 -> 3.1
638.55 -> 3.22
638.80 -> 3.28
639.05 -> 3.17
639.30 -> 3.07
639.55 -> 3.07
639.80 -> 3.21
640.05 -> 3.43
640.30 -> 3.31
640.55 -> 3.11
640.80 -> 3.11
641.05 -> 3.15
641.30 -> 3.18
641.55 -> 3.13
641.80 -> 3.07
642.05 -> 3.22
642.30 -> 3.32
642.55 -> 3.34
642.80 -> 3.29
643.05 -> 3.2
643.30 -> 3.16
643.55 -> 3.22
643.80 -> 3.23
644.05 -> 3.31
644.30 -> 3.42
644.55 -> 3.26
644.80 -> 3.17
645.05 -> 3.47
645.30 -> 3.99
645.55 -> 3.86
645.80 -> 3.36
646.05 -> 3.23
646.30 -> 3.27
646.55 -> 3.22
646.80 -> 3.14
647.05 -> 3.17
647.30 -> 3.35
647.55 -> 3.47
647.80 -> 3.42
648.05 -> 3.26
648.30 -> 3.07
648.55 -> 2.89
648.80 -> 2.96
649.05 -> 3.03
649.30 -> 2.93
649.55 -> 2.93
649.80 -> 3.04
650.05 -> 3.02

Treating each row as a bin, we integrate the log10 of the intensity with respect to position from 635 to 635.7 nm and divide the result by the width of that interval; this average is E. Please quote 0.485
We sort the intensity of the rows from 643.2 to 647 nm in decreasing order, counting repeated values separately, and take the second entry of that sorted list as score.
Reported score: 3.86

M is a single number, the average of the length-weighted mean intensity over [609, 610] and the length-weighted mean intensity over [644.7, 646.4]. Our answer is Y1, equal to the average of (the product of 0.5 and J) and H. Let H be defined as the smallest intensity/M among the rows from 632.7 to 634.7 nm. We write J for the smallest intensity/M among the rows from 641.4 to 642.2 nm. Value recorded 0.67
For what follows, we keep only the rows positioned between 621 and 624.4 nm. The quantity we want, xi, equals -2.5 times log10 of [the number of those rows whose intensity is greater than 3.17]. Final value 0.0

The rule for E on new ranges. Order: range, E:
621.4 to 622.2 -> 0.492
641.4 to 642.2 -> 0.498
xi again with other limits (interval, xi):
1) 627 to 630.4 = 0.0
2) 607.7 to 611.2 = -2.8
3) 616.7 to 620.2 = 0.0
